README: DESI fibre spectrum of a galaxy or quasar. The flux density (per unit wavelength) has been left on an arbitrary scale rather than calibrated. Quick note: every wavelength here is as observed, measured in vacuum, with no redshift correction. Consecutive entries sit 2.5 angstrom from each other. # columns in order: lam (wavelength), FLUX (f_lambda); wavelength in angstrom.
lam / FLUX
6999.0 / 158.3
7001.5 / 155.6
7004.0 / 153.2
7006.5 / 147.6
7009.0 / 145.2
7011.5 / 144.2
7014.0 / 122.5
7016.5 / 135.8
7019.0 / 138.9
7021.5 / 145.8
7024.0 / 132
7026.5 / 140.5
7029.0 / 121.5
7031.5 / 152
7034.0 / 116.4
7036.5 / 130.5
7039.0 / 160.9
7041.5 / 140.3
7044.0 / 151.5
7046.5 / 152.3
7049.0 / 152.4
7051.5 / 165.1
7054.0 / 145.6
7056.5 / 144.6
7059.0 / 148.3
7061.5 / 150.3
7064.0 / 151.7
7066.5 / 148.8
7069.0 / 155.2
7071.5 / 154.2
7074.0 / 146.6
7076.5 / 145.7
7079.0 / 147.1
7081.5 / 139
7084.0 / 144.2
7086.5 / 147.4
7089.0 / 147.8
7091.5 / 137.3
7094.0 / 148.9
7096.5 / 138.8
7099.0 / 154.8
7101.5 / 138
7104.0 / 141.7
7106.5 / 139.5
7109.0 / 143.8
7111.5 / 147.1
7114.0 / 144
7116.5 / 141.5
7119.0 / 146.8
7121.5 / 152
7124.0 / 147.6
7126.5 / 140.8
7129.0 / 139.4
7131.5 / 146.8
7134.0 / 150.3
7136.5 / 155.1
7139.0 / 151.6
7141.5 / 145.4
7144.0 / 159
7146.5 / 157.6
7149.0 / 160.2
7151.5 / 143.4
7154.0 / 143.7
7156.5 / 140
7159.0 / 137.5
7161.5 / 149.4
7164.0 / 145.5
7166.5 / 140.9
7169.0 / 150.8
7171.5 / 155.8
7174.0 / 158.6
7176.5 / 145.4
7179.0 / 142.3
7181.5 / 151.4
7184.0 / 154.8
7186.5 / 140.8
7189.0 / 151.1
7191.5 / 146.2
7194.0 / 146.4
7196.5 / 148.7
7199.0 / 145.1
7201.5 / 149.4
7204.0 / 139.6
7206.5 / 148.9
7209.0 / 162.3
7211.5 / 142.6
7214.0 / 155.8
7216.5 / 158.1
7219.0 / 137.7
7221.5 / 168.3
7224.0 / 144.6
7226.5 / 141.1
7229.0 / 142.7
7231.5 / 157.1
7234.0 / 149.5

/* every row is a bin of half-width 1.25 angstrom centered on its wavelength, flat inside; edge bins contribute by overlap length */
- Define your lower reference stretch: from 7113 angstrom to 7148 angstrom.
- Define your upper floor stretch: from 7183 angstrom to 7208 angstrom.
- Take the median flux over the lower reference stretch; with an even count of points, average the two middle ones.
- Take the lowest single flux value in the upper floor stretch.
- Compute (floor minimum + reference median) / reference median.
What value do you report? 1.95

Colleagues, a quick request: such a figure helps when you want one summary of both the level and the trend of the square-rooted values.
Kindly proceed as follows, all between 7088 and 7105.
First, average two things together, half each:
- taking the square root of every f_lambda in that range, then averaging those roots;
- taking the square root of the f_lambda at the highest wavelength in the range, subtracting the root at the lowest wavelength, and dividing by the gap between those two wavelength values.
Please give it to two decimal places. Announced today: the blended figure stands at 5.99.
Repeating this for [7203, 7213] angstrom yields 6.10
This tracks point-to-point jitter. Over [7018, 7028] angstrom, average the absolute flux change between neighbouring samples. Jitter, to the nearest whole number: 10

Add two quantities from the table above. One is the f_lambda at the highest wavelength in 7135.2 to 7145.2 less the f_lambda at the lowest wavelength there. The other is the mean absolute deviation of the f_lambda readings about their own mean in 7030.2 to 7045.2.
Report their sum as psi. 17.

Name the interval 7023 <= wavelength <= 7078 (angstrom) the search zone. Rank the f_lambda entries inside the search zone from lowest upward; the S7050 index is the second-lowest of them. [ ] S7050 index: 121.5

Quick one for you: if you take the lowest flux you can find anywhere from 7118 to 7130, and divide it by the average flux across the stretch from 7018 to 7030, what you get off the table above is 1.03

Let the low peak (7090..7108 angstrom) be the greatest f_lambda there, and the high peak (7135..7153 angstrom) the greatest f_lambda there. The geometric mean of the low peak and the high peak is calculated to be 157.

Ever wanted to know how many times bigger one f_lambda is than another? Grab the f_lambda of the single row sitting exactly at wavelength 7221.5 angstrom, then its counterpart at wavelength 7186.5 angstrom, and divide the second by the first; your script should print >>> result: 0.84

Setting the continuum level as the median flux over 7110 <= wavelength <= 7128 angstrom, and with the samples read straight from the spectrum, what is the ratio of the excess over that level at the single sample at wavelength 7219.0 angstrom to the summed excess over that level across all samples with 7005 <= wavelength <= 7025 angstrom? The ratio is 0.15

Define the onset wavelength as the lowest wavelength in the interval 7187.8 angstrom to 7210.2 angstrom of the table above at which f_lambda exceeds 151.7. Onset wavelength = 7209.0 angstrom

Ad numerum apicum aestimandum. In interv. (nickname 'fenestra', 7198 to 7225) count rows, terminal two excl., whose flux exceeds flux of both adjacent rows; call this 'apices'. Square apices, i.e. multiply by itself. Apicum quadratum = 16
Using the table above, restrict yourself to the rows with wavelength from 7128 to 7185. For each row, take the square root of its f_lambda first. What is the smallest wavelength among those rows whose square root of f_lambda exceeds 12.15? 7134.0 angstrom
